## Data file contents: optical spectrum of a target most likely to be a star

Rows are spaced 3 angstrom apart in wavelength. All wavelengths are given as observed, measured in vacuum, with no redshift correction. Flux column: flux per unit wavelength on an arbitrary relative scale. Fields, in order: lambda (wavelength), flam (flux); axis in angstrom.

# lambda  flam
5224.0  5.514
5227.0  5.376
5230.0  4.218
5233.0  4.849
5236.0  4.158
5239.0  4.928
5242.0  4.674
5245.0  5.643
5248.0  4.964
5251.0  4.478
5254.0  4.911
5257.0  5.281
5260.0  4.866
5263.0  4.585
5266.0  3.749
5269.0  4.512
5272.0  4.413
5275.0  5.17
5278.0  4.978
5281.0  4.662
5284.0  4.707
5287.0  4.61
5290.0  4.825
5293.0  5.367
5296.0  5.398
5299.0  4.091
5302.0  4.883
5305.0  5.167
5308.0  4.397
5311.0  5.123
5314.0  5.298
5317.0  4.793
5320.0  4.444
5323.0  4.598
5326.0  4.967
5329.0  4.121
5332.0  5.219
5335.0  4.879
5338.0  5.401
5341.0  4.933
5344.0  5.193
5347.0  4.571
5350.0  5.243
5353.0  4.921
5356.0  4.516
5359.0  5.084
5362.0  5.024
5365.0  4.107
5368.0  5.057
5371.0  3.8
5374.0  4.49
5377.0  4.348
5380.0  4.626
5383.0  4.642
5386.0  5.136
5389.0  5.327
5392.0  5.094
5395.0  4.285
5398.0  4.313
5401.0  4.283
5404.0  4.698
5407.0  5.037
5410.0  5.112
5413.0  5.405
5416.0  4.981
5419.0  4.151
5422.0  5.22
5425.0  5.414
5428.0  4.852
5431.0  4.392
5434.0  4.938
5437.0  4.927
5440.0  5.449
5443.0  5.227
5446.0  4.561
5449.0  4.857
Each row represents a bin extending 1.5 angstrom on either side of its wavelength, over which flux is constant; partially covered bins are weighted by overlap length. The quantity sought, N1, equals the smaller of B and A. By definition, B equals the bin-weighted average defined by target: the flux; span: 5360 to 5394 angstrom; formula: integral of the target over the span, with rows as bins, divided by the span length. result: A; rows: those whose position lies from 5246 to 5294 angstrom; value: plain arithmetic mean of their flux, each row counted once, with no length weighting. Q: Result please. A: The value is 4.70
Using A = 4.75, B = 4.70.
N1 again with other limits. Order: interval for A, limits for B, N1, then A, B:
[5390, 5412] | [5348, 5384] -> 4.65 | 4.69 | 4.65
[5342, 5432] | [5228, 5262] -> 4.78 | 4.78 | 4.82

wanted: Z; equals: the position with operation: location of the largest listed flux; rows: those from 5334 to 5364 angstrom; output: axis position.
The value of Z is 5338.0 angstrom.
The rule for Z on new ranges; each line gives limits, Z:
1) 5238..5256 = 5245.0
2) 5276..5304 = 5296.0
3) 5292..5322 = 5296.0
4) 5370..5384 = 5383.0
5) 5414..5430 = 5425.0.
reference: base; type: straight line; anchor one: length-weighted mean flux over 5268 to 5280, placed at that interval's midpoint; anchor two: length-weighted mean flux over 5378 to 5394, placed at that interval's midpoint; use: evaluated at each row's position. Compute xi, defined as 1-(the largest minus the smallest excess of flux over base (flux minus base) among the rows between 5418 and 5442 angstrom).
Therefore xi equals -0.27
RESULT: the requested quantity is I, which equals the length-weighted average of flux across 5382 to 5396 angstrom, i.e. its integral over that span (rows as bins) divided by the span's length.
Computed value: 4.93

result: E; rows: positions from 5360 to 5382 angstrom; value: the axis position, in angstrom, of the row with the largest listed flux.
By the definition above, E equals 5368.0 angstrom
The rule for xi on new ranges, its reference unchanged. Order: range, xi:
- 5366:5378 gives -0.26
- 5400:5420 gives -0.26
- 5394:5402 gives 0.97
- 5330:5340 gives 0.48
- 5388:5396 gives -0.05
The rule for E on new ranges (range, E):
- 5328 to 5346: 5338.0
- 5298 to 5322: 5314.0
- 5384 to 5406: 5389.0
